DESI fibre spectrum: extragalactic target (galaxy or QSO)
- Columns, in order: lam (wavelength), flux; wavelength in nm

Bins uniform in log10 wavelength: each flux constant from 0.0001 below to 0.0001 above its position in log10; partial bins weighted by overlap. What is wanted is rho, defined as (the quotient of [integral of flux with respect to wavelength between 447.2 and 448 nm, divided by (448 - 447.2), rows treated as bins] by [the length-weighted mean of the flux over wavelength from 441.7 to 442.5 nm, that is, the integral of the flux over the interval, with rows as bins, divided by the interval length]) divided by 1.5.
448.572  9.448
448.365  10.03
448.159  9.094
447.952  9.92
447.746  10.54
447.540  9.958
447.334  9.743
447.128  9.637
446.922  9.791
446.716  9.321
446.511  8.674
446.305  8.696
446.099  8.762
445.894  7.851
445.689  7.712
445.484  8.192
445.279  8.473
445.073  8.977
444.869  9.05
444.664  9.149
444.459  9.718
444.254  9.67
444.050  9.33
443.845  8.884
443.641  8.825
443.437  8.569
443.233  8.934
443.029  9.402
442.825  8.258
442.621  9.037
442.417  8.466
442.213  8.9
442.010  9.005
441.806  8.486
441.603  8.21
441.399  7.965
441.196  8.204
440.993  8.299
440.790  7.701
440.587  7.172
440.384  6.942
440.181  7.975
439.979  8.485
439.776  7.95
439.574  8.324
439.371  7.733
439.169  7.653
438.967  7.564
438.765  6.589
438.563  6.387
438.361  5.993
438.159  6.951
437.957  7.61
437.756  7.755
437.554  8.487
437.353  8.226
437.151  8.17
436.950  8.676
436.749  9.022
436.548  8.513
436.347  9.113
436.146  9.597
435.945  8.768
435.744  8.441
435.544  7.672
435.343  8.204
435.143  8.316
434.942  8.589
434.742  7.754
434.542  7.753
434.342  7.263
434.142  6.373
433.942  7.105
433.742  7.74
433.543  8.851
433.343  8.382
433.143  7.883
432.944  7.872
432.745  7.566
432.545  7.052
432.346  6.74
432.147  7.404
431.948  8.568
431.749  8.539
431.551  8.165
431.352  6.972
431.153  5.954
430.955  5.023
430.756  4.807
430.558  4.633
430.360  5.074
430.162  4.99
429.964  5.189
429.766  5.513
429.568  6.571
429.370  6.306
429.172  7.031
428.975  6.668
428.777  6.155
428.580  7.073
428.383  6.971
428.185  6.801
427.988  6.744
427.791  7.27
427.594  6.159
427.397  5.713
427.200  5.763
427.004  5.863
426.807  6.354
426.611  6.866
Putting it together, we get 0.77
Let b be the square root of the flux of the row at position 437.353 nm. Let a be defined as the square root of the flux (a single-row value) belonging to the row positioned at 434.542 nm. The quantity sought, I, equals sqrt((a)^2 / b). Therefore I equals 1.64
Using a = 2.78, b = 2.87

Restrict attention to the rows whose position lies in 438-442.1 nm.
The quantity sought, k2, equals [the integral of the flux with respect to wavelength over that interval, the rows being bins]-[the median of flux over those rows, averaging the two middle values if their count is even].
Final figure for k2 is 24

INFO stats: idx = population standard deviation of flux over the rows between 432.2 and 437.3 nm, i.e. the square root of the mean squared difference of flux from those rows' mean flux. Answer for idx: 0.8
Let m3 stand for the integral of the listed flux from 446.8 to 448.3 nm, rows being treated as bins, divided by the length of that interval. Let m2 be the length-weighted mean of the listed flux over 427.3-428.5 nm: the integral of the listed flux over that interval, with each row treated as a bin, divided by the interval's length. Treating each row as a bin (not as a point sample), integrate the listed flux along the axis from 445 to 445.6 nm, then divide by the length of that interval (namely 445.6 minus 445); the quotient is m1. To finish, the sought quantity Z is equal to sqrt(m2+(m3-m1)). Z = 2.8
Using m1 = 8.5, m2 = 6.6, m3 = 9.8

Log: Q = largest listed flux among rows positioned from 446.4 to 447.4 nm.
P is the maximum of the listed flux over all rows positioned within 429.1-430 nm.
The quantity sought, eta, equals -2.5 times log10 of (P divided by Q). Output 0.36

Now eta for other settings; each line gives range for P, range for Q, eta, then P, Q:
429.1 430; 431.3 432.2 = 0.21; 7.031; 8.568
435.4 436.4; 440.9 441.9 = -0.13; 9.597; 8.486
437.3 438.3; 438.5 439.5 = -0.10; 8.487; 7.733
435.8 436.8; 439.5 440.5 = -0.13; 9.597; 8.485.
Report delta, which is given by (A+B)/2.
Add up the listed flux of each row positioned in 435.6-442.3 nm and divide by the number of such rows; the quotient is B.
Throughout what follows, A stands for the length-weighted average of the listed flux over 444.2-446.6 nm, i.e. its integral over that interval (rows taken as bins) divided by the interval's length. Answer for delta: 8.37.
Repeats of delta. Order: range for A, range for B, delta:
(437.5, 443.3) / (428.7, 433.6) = 7.33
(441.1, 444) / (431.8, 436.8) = 8.34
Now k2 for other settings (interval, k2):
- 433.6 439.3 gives 37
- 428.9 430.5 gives 3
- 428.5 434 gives 30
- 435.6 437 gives 4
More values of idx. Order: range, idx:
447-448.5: 0.4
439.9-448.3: 0.8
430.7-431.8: 1.4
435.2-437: 0.5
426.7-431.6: 0.9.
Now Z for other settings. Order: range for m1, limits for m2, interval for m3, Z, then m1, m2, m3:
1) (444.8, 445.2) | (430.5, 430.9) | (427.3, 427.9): 1.5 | 9.0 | 4.8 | 6.4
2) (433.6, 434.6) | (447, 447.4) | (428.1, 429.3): 3.0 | 7.3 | 9.7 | 6.8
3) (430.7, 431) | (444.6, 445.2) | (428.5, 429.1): 3.3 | 4.9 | 9.0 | 6.6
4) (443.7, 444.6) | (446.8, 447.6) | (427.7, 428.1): 2.7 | 9.4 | 9.8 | 7.0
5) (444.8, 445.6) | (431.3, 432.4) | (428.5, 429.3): 2.4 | 8.6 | 7.8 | 6.7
